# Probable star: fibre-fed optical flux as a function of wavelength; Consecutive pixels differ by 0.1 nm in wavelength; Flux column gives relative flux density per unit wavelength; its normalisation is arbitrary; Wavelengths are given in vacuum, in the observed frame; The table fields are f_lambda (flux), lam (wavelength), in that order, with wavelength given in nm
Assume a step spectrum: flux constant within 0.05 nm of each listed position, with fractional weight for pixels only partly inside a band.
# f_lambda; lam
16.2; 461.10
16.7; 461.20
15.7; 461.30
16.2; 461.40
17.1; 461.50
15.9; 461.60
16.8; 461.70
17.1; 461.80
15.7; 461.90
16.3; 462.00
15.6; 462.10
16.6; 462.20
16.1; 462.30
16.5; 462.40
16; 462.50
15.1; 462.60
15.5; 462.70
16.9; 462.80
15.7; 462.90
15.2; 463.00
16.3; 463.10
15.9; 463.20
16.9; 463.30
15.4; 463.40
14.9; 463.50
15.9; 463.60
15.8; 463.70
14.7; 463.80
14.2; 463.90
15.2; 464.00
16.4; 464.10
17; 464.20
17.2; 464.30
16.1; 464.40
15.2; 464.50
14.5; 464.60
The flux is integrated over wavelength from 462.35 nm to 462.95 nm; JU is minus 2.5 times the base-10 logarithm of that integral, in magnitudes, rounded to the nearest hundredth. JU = -2.45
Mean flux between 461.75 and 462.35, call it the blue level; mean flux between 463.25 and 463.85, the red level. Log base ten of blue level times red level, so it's 2.40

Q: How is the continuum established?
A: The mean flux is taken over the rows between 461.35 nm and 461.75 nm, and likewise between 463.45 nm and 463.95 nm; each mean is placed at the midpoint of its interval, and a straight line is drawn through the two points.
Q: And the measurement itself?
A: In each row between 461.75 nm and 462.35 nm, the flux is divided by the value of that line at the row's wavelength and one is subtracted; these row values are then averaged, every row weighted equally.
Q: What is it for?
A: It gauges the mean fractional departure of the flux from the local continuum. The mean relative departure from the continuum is 0.0036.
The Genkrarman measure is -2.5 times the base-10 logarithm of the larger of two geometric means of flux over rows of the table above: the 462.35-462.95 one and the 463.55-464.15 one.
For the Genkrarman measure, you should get -3.01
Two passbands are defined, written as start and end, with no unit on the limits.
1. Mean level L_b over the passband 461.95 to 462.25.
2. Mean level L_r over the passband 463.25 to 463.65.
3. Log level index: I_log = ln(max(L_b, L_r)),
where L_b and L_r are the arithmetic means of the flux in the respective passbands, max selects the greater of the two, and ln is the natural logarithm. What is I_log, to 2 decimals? 2.78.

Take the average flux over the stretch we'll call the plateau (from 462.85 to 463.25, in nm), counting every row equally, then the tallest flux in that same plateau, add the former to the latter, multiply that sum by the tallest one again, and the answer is 523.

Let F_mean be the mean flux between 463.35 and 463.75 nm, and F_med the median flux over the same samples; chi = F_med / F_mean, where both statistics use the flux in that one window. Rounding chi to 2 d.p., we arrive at 1.01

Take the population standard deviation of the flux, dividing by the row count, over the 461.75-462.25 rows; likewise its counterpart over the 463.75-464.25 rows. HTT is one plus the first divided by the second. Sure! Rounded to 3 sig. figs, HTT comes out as 1.54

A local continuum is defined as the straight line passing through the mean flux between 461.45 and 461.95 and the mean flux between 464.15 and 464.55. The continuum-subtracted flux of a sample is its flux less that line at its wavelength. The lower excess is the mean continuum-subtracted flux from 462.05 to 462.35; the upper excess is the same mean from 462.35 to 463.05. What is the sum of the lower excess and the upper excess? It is -1.02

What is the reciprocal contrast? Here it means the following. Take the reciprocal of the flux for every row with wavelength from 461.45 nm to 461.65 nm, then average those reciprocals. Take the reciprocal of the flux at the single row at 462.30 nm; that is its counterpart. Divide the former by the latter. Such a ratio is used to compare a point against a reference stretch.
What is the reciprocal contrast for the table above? 0.98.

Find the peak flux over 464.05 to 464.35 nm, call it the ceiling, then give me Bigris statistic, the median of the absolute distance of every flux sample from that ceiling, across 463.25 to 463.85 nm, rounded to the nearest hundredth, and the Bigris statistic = 1.60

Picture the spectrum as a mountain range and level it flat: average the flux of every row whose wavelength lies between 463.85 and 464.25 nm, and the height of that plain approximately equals 15.7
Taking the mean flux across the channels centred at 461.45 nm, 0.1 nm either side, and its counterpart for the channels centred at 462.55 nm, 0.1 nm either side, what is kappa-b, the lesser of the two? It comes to 15.55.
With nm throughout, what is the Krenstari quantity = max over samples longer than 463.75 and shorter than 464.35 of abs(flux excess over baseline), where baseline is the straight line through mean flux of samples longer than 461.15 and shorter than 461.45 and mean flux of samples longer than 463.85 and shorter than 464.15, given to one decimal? 2.0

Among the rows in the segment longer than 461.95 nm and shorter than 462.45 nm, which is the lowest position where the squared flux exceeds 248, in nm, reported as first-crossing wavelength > 462.00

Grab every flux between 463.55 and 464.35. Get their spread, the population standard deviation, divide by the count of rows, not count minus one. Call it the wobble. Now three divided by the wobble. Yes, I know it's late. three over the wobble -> 3.0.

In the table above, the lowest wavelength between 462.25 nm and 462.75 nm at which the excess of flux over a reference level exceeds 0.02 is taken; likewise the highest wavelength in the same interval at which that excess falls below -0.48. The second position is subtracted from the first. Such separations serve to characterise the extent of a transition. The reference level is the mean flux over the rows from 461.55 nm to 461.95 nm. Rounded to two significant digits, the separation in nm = -0.30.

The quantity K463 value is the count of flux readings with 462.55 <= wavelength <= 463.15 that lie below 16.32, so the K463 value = 5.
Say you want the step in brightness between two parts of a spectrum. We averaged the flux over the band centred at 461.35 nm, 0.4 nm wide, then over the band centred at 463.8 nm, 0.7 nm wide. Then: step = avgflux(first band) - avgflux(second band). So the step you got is 1.1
